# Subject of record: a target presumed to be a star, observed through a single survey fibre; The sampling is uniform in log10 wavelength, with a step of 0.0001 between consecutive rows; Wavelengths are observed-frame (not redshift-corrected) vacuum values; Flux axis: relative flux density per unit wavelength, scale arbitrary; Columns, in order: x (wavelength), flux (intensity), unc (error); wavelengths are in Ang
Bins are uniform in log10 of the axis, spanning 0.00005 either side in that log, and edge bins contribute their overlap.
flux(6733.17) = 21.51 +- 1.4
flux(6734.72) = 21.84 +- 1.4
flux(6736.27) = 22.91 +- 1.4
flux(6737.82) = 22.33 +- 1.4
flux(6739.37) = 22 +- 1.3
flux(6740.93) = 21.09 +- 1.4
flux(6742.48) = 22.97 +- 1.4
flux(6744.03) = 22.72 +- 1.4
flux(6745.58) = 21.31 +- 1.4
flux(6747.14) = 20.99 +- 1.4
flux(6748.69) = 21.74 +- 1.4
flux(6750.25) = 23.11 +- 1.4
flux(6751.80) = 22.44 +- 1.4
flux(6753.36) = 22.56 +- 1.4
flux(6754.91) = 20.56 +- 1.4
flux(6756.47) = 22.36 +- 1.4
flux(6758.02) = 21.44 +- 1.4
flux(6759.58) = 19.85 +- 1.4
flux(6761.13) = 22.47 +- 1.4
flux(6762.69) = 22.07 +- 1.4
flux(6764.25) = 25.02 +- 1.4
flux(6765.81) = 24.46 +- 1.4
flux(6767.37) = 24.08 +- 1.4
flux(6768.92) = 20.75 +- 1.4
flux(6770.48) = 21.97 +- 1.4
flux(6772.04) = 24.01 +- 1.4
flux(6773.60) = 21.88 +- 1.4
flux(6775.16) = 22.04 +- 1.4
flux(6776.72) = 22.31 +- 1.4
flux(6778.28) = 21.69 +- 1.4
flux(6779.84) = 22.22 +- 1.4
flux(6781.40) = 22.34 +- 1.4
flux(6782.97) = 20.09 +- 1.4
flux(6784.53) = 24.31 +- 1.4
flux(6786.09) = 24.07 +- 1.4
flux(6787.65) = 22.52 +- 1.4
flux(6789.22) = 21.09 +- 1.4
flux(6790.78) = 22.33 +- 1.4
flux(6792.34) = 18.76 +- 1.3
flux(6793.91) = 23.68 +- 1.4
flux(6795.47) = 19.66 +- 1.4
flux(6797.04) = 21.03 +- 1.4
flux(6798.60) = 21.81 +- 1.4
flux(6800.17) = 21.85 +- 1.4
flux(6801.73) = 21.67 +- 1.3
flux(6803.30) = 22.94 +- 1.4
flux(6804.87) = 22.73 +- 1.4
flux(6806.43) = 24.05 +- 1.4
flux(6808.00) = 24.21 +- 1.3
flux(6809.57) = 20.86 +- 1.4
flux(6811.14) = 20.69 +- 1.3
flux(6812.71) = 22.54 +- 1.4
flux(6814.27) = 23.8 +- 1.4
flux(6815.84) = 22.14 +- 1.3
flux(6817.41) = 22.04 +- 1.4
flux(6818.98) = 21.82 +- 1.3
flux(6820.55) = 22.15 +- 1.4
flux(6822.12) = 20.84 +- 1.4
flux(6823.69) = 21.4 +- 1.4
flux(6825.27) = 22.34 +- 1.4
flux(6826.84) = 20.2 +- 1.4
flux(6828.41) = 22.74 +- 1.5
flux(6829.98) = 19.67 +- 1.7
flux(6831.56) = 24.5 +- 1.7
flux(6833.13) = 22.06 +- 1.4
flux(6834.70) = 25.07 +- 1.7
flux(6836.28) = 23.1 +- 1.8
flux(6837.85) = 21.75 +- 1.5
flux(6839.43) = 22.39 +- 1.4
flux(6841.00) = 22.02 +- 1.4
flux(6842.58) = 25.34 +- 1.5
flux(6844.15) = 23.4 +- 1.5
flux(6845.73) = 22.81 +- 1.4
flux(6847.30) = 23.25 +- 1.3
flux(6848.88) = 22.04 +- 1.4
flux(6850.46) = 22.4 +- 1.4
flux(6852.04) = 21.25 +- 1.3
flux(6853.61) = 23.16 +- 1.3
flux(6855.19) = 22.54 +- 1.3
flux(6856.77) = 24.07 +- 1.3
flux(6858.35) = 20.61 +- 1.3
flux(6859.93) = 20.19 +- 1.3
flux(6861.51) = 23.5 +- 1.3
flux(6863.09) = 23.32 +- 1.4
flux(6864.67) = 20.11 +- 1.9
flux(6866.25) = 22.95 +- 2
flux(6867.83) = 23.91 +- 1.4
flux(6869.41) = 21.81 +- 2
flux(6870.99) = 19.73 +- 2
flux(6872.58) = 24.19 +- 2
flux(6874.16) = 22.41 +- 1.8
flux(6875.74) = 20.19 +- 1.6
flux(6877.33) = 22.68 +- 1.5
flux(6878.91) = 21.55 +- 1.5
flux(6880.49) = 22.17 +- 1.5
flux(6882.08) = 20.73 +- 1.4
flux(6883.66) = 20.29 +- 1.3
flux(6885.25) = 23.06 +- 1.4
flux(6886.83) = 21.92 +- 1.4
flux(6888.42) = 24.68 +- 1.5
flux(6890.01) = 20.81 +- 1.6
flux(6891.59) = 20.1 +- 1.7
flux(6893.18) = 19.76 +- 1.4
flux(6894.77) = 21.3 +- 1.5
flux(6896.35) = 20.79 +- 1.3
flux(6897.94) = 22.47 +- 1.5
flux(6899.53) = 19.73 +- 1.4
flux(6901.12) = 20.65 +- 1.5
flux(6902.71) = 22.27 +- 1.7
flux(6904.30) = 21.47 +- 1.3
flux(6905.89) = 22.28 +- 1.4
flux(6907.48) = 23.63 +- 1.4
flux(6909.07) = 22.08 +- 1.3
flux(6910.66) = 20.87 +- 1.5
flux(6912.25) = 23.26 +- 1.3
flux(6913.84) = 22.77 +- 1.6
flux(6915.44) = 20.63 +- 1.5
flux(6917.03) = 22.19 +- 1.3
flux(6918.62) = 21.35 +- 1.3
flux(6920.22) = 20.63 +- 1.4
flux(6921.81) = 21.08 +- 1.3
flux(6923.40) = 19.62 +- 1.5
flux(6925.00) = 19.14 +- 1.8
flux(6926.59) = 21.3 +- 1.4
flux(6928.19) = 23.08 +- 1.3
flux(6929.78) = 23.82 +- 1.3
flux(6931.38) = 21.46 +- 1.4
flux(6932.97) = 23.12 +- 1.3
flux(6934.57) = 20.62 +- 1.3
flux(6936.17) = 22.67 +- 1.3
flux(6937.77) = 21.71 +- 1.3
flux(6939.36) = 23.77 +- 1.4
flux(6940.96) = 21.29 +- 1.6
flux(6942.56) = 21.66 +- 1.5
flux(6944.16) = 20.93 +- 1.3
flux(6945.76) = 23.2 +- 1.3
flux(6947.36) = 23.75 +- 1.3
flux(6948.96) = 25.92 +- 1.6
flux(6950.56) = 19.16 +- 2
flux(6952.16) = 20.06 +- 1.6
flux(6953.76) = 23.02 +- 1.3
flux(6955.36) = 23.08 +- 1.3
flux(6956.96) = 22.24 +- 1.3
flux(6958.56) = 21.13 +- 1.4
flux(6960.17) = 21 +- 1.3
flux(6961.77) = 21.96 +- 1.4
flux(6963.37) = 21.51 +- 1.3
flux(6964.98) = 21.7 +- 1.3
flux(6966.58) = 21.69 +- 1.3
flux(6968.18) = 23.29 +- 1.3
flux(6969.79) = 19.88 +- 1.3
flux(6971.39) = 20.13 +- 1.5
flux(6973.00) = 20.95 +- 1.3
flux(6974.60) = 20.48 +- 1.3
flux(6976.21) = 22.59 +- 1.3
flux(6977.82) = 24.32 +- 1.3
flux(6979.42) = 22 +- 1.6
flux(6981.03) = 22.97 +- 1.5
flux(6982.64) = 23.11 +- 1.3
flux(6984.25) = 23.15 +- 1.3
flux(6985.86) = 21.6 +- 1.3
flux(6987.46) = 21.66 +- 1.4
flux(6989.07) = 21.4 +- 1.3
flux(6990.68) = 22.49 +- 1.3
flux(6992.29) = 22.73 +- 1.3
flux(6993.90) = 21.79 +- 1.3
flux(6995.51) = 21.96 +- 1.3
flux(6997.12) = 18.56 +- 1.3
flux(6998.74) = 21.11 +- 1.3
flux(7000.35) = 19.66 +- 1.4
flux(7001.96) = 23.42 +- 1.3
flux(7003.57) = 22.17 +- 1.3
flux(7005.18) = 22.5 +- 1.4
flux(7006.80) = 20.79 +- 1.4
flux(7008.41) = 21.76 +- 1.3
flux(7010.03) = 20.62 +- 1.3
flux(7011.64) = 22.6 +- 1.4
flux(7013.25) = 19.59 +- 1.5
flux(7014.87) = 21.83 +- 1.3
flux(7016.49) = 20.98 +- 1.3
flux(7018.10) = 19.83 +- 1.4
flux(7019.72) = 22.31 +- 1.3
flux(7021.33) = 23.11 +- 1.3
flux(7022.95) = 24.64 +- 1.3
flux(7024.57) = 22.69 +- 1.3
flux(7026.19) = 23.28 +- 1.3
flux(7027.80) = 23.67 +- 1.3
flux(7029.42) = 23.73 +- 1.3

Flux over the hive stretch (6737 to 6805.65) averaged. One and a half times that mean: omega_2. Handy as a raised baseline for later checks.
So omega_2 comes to 33.2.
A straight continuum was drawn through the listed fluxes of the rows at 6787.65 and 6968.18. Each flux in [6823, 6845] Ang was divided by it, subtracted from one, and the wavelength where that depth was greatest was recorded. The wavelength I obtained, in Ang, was 6829.98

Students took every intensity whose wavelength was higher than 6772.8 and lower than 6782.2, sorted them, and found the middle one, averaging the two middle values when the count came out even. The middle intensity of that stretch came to 22.1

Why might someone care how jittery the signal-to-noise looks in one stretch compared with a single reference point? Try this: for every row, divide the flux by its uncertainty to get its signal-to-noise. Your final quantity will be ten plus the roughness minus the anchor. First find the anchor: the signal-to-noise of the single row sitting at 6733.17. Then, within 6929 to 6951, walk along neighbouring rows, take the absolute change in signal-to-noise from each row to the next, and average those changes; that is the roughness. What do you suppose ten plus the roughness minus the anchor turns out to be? -3.3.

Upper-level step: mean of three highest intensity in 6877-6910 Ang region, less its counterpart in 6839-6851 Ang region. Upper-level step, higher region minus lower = -0.21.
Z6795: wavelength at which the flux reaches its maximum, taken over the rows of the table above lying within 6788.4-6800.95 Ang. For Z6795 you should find 6793.91 Ang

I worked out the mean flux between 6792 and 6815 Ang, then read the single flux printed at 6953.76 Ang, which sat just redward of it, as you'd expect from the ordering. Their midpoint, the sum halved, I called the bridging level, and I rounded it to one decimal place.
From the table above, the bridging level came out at 22.5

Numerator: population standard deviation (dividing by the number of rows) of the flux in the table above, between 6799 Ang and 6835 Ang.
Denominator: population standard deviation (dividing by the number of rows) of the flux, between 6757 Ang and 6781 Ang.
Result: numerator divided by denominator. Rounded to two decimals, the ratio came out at 0.99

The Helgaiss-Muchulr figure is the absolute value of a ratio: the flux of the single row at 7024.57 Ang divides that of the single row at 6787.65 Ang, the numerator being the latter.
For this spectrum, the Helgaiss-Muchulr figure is 0.99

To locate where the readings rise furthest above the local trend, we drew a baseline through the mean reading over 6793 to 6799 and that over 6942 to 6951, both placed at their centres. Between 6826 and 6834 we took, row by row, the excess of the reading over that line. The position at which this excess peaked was 6831.56 Ang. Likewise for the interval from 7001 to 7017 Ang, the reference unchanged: 7001.96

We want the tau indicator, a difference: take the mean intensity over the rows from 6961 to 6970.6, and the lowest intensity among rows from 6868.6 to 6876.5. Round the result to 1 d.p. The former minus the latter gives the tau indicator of 1.9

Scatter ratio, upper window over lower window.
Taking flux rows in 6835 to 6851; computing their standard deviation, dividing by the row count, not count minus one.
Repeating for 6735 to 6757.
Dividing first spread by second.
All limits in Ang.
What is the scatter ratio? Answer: 1.25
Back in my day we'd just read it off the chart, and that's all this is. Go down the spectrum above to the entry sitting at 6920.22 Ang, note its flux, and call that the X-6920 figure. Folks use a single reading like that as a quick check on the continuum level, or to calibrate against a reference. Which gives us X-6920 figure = 20.63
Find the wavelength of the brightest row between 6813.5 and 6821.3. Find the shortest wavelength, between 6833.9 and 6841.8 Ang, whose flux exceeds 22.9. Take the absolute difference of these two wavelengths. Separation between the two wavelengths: 20.4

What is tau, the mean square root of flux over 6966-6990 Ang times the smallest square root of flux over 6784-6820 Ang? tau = 20.3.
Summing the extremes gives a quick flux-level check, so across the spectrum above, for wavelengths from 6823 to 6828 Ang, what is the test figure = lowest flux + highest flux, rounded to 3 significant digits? 42.5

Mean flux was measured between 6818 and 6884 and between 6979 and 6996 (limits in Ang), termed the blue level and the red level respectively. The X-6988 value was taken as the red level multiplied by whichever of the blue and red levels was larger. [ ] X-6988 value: 496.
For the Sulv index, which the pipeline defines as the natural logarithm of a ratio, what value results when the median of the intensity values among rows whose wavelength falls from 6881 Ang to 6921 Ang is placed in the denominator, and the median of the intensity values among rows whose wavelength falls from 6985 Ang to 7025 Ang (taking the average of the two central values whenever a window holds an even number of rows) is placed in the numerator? 0.020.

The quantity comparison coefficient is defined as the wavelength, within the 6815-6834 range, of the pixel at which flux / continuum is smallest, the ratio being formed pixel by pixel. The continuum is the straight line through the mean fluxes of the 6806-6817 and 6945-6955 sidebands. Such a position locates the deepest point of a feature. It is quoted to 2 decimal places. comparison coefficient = 6829.98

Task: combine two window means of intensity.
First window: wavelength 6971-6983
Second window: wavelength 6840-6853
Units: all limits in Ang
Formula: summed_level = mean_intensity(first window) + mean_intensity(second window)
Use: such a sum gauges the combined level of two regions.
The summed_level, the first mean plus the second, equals 44.9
